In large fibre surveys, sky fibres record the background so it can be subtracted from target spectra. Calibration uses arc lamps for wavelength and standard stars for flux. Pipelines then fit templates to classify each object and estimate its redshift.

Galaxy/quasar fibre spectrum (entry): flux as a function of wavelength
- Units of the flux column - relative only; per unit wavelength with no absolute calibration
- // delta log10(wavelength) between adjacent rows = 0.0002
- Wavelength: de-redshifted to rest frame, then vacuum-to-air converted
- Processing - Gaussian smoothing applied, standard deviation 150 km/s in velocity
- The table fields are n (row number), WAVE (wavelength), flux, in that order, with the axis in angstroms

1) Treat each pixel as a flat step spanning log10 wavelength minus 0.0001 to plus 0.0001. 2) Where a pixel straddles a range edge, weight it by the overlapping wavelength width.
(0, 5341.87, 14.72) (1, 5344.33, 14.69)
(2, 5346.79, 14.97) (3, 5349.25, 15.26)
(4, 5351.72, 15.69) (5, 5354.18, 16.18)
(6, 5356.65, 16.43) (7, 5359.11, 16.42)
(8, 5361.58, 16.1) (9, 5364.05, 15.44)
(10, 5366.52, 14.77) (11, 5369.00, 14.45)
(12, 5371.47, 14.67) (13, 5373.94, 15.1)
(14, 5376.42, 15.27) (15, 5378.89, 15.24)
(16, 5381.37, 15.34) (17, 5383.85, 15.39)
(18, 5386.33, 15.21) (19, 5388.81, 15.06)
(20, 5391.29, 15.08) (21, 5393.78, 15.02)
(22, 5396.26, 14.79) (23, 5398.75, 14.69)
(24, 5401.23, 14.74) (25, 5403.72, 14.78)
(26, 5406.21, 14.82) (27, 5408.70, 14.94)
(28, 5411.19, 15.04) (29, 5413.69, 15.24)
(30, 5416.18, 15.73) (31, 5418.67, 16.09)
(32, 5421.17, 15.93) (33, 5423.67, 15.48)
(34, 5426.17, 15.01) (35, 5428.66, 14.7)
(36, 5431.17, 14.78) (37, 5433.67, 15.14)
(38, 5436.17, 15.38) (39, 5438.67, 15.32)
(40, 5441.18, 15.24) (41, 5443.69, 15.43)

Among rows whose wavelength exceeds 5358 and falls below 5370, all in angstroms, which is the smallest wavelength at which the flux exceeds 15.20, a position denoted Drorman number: 5359.11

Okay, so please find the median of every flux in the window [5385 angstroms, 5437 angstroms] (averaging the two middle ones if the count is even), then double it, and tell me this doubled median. 30.1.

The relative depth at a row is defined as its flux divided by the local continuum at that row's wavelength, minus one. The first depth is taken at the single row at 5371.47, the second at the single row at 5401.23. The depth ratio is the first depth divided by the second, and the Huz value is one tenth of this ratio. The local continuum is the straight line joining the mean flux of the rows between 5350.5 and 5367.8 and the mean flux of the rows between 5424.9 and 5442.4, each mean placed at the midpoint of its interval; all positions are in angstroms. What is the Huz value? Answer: 0.15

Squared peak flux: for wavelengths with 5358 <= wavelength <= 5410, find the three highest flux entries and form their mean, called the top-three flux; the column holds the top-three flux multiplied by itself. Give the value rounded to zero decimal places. 256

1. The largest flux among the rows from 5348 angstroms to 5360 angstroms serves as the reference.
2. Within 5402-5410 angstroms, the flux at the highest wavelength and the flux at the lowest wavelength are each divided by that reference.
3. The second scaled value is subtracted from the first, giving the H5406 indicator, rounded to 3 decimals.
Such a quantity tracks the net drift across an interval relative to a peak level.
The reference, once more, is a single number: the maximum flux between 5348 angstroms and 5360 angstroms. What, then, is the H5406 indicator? 0.010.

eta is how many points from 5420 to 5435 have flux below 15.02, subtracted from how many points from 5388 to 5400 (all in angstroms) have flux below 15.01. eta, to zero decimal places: -1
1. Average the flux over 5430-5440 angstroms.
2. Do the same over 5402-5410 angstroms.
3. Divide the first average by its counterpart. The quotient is 1.02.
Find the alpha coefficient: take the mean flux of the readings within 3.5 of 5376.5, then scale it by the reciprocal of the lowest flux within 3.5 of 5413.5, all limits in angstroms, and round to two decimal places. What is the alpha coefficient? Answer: 1.01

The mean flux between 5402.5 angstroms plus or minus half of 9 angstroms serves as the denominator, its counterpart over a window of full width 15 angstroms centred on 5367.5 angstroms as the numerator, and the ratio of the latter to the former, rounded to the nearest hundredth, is 1.02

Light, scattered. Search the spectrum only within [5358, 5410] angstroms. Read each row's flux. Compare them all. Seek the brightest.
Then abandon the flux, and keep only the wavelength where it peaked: 5359.11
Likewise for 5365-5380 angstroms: 5376.42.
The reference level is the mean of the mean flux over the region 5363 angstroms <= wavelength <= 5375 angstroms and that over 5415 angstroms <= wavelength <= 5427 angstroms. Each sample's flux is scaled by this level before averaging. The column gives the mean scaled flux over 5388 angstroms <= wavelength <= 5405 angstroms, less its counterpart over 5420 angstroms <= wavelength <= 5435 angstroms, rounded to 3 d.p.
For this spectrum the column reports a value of -0.019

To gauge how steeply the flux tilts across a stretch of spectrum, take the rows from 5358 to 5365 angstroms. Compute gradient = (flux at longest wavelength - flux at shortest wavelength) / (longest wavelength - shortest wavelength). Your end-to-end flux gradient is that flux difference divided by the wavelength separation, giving -0.20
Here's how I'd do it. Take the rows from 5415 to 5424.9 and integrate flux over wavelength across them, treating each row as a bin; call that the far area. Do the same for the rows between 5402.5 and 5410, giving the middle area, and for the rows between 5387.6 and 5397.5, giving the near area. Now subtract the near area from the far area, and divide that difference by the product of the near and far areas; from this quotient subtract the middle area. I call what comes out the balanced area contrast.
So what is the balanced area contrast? -111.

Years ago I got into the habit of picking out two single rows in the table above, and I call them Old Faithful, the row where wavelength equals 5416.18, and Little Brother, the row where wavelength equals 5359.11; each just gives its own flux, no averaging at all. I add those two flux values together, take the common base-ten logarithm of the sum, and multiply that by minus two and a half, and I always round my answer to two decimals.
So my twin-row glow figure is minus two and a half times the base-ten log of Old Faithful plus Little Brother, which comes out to -3.77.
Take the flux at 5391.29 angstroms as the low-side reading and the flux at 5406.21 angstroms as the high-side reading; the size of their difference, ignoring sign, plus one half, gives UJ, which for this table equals 0.8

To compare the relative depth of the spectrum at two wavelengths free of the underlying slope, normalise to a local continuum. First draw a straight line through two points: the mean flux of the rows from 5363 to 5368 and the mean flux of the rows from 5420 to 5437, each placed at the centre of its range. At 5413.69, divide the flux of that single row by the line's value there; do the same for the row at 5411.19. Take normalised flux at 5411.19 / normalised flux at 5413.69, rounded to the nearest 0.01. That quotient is 0.99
